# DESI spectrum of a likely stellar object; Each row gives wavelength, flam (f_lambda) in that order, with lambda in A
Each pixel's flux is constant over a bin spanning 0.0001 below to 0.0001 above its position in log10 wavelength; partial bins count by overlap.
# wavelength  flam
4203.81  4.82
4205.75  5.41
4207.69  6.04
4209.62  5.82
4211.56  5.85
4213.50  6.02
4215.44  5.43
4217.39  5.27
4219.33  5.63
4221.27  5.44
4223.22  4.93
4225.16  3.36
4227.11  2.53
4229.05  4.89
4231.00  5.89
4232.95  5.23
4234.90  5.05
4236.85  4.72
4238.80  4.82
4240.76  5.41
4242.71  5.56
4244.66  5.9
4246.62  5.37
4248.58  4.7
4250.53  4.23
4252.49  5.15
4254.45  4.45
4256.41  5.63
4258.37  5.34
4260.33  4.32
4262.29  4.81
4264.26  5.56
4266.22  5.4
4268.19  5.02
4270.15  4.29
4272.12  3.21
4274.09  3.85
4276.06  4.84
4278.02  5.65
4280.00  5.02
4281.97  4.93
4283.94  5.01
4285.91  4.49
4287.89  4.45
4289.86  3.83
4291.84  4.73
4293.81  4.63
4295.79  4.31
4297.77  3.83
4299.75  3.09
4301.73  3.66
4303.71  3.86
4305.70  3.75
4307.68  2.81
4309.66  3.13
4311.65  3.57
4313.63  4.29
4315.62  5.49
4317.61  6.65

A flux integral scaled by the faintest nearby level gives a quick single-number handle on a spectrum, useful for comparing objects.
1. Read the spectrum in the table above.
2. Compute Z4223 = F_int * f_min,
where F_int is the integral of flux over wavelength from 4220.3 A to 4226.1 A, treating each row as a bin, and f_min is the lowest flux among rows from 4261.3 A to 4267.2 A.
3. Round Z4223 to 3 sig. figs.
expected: 128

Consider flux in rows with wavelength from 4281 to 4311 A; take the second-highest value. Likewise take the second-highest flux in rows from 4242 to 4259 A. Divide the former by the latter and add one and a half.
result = 2.38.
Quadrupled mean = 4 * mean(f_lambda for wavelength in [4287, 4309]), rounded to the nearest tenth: 15.6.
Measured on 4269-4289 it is 18.3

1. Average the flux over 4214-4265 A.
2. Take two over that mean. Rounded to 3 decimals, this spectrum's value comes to 0.401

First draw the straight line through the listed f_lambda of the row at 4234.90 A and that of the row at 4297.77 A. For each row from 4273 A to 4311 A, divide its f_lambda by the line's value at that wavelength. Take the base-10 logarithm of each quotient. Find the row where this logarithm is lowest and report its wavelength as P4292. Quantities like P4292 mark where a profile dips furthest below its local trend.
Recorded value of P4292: 4307.68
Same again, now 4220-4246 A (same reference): 4227.11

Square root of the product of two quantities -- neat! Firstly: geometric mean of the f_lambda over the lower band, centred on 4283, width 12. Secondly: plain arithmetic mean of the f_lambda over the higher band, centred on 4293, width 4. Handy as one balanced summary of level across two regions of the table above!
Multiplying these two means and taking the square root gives 4.79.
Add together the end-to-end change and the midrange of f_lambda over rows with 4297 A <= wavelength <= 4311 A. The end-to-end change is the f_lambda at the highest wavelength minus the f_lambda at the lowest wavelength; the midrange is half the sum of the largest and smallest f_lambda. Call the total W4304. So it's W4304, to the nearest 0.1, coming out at 2.6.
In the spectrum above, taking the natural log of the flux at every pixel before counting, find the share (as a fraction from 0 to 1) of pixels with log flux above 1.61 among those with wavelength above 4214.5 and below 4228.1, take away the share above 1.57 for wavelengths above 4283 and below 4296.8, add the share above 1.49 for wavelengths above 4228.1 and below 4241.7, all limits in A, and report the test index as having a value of 1.4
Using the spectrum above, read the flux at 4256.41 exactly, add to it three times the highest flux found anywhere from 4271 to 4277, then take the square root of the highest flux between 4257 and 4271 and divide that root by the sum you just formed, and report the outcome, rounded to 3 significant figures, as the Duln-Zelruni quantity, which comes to 0.117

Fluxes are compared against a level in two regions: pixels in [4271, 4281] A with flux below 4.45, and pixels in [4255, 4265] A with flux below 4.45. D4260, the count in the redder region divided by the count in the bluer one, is 2.00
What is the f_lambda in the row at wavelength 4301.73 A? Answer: 3.66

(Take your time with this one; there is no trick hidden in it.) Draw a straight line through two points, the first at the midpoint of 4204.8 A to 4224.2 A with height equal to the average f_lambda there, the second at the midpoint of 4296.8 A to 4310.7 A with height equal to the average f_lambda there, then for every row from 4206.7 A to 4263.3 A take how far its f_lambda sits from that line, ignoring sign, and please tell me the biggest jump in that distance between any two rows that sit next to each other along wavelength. 2.4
